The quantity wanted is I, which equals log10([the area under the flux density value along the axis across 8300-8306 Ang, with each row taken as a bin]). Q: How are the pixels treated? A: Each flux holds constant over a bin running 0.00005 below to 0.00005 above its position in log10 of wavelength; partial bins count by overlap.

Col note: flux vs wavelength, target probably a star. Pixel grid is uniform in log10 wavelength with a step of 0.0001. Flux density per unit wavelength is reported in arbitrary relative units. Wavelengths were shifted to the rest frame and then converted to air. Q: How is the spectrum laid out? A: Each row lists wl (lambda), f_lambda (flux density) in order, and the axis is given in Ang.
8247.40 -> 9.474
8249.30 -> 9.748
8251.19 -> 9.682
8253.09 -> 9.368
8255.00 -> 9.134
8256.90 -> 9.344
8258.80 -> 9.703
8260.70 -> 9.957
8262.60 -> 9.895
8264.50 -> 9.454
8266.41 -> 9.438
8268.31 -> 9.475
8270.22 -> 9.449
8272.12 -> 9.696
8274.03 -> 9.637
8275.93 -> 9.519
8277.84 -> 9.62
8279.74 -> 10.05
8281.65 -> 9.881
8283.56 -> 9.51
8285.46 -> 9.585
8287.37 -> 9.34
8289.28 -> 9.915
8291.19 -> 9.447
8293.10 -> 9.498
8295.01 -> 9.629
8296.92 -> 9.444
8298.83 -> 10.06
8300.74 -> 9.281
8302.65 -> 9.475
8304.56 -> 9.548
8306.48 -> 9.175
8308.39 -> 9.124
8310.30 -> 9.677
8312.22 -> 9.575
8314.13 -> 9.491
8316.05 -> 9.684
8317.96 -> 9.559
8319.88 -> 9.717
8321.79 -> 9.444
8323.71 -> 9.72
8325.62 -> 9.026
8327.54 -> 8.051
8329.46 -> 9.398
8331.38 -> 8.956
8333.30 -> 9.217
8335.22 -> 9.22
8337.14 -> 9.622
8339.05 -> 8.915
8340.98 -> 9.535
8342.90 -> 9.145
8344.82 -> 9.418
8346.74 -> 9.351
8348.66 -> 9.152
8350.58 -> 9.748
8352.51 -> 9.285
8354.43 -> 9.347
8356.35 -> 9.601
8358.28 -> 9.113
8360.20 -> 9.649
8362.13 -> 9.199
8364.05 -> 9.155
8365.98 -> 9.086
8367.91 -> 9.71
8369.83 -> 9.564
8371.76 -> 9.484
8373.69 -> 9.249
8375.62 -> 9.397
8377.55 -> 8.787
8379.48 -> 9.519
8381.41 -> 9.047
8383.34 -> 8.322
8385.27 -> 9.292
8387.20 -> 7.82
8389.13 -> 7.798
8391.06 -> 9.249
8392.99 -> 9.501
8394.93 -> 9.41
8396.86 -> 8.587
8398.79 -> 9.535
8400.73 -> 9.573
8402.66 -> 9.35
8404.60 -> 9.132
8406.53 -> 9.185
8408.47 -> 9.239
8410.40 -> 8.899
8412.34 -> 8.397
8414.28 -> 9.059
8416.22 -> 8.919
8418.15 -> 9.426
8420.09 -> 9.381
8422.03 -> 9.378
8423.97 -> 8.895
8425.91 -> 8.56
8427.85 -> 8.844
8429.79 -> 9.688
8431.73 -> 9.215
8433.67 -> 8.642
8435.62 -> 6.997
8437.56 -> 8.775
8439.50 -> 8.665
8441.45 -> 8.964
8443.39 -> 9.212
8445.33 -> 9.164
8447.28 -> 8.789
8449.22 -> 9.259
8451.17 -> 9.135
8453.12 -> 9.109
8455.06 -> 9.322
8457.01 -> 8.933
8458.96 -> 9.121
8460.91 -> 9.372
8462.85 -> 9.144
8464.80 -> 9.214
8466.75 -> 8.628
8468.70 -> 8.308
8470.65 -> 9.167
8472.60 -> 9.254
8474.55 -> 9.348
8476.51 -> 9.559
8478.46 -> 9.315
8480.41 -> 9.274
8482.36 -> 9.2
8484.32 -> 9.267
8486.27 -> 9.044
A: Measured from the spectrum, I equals 1.75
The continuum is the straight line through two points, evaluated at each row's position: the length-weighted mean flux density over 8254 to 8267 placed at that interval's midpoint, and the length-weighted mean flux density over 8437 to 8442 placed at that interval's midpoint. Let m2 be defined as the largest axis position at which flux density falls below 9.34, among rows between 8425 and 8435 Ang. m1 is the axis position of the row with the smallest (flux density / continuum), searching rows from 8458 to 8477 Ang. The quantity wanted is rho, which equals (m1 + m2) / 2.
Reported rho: 8451.2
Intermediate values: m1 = 8468.70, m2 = 8433.67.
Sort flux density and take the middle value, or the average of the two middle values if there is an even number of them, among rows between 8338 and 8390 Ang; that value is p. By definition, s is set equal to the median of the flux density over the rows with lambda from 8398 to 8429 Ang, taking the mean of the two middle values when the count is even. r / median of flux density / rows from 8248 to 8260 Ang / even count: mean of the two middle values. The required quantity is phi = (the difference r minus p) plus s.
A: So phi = 9.40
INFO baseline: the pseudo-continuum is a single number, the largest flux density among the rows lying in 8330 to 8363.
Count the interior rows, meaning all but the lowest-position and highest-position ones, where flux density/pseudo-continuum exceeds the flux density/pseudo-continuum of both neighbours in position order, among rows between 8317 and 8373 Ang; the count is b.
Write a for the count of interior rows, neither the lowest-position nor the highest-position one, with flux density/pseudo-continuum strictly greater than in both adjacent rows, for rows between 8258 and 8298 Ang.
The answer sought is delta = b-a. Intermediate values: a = 7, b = 10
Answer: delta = 3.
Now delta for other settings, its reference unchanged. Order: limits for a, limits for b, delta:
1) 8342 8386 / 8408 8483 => 3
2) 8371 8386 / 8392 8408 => -1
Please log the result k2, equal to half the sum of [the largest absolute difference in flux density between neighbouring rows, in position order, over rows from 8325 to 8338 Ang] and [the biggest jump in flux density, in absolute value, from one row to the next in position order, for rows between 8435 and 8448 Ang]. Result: 1.56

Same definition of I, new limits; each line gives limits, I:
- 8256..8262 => 1.76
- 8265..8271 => 1.75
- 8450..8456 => 1.74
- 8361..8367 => 1.74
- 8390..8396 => 1.75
